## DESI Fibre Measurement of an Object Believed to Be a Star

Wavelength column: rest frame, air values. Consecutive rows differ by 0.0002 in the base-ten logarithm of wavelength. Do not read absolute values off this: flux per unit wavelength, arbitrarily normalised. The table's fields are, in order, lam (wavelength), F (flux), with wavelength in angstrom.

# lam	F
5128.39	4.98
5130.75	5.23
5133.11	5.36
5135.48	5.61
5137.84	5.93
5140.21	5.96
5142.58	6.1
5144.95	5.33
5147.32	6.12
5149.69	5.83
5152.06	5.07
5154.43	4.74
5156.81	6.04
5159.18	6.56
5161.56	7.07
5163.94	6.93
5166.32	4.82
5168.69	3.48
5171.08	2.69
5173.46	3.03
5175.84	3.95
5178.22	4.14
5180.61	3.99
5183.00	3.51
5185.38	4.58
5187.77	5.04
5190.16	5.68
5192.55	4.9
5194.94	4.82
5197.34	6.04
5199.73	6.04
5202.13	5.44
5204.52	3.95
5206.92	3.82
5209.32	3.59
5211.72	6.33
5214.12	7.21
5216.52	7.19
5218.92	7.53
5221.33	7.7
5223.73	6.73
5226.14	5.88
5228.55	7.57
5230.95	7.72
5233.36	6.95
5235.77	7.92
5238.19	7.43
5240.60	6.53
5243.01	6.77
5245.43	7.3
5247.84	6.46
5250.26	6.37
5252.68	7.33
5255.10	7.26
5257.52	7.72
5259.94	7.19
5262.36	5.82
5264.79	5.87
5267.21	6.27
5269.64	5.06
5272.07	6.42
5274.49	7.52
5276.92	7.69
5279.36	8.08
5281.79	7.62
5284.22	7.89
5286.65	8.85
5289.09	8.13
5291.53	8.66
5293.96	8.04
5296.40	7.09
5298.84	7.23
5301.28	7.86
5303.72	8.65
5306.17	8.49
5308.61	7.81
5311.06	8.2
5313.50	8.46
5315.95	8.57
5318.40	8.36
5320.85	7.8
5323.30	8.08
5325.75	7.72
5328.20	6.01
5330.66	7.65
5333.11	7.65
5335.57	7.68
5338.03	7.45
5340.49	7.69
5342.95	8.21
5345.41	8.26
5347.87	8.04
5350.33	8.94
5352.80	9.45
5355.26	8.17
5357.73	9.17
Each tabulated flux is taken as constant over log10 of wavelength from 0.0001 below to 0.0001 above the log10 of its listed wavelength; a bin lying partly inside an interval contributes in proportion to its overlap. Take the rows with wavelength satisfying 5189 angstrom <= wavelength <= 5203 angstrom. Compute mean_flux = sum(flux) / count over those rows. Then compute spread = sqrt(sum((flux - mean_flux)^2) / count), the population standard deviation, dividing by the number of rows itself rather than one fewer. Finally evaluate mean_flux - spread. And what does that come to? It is 5.0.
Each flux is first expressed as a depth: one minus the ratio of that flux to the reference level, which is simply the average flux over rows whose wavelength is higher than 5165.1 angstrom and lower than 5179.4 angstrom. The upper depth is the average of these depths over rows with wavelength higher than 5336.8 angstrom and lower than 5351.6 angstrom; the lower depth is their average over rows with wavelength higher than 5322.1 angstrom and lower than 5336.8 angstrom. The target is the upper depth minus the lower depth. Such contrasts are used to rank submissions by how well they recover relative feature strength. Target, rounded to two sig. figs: -0.17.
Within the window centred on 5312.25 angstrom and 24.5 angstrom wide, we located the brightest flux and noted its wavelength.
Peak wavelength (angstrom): 5303.72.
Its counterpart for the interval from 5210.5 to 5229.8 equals 5221.33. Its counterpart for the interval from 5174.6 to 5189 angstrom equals 5187.77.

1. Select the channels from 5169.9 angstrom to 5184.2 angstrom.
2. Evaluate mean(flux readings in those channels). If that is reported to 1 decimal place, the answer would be 3.6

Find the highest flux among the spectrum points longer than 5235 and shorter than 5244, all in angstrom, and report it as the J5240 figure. 7.92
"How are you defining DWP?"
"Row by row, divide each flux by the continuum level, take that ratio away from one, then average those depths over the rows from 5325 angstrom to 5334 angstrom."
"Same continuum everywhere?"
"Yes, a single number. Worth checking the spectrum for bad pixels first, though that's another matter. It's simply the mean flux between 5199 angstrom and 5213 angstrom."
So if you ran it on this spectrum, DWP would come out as -0.49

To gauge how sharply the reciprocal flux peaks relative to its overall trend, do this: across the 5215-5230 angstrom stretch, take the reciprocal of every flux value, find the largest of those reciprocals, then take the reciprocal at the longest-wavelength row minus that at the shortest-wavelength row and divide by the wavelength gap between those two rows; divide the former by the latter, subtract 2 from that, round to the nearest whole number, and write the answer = -295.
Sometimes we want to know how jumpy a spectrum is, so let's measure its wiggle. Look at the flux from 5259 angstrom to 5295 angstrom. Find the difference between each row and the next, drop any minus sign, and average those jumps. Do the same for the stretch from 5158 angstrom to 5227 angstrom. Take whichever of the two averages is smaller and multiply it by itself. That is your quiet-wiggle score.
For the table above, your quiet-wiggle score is 0.47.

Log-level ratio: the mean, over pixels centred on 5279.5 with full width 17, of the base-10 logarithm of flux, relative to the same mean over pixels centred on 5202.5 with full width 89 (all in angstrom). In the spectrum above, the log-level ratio 1.20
